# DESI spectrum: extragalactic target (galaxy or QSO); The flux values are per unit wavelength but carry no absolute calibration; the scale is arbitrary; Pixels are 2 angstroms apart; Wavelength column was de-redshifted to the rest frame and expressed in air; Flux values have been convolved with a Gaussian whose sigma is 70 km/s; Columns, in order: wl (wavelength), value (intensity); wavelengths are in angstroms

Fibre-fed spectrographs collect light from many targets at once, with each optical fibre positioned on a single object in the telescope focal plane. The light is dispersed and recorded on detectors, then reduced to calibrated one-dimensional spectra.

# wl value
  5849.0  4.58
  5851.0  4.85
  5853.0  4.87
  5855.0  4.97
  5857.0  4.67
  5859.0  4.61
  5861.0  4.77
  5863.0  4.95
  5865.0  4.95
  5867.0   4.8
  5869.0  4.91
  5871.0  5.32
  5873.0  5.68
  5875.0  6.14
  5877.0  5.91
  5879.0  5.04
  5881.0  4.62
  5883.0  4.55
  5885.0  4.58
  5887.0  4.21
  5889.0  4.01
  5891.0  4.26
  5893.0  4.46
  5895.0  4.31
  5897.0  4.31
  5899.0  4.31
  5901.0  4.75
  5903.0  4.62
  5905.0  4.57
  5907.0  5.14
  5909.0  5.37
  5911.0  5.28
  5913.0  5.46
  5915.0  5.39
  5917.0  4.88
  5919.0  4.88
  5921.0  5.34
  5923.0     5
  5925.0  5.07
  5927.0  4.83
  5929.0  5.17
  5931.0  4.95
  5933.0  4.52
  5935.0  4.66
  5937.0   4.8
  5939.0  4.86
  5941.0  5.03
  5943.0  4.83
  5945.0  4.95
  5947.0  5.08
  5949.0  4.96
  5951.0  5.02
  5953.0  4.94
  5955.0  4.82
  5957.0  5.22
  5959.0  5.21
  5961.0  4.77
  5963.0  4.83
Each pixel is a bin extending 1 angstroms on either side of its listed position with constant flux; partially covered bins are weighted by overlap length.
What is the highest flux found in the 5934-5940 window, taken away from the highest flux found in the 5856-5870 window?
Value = 0.1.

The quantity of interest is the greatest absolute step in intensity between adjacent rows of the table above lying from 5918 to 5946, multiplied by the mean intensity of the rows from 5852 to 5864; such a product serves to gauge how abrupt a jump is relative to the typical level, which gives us 2.21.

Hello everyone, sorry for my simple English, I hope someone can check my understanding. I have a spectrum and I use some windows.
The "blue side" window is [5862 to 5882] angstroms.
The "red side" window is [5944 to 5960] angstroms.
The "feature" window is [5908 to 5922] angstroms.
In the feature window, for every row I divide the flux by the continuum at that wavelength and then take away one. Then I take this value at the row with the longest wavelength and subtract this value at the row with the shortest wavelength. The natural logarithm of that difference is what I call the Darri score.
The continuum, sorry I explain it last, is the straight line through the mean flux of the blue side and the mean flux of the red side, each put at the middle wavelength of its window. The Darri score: -7.6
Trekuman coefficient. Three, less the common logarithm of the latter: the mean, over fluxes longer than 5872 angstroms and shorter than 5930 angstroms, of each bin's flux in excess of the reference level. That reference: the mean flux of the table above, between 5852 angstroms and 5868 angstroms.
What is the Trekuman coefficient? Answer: 4.11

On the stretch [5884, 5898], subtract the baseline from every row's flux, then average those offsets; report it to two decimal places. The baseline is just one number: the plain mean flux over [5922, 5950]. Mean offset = -0.60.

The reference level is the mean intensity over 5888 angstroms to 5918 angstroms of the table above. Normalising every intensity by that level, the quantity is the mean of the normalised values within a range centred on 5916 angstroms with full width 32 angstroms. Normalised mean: 1.06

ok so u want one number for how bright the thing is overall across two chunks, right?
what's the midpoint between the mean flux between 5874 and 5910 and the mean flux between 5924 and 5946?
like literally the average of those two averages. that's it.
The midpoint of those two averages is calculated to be 4.81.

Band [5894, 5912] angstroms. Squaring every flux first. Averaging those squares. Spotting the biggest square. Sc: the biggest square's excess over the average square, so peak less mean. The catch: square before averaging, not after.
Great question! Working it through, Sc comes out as 6.2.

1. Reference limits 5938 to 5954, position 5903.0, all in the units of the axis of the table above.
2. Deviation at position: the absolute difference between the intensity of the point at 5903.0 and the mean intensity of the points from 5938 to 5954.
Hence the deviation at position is 0.34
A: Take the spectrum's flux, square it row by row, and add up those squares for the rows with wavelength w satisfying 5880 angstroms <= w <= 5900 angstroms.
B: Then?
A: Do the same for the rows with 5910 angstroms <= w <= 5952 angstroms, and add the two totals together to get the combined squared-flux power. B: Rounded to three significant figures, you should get 716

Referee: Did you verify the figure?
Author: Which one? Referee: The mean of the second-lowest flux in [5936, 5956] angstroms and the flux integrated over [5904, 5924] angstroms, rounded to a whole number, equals 54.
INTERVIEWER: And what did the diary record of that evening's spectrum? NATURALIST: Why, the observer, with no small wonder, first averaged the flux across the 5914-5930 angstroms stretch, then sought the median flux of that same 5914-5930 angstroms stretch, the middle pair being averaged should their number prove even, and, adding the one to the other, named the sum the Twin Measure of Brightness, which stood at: 10.1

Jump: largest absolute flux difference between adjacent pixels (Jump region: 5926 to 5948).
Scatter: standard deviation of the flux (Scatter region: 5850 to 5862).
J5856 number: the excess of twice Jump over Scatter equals 0.7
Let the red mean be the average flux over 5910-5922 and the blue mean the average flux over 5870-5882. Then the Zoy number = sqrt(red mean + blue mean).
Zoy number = 3.26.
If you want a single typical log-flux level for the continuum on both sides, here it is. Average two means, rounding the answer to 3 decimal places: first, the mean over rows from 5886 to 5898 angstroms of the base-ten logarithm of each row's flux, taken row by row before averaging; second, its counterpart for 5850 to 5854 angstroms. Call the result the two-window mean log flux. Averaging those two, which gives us 0.658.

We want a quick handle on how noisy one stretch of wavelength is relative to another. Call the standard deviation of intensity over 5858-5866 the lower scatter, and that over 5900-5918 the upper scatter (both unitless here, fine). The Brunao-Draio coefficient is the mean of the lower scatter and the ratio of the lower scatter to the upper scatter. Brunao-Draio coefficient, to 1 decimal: 0.3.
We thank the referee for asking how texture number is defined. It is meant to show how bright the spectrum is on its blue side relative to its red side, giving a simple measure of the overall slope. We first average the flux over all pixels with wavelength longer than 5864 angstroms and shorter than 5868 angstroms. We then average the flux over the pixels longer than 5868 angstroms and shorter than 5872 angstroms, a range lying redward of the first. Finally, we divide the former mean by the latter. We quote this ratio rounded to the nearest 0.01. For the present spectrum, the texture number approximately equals 0.95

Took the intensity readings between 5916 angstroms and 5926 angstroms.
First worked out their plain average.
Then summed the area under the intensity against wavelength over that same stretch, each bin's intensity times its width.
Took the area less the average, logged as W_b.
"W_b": 45.3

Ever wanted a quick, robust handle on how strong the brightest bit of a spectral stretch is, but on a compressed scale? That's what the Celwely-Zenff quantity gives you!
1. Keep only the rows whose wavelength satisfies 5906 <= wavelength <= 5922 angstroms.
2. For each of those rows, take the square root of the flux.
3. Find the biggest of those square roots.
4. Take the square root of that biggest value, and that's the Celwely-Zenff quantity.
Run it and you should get 1.53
